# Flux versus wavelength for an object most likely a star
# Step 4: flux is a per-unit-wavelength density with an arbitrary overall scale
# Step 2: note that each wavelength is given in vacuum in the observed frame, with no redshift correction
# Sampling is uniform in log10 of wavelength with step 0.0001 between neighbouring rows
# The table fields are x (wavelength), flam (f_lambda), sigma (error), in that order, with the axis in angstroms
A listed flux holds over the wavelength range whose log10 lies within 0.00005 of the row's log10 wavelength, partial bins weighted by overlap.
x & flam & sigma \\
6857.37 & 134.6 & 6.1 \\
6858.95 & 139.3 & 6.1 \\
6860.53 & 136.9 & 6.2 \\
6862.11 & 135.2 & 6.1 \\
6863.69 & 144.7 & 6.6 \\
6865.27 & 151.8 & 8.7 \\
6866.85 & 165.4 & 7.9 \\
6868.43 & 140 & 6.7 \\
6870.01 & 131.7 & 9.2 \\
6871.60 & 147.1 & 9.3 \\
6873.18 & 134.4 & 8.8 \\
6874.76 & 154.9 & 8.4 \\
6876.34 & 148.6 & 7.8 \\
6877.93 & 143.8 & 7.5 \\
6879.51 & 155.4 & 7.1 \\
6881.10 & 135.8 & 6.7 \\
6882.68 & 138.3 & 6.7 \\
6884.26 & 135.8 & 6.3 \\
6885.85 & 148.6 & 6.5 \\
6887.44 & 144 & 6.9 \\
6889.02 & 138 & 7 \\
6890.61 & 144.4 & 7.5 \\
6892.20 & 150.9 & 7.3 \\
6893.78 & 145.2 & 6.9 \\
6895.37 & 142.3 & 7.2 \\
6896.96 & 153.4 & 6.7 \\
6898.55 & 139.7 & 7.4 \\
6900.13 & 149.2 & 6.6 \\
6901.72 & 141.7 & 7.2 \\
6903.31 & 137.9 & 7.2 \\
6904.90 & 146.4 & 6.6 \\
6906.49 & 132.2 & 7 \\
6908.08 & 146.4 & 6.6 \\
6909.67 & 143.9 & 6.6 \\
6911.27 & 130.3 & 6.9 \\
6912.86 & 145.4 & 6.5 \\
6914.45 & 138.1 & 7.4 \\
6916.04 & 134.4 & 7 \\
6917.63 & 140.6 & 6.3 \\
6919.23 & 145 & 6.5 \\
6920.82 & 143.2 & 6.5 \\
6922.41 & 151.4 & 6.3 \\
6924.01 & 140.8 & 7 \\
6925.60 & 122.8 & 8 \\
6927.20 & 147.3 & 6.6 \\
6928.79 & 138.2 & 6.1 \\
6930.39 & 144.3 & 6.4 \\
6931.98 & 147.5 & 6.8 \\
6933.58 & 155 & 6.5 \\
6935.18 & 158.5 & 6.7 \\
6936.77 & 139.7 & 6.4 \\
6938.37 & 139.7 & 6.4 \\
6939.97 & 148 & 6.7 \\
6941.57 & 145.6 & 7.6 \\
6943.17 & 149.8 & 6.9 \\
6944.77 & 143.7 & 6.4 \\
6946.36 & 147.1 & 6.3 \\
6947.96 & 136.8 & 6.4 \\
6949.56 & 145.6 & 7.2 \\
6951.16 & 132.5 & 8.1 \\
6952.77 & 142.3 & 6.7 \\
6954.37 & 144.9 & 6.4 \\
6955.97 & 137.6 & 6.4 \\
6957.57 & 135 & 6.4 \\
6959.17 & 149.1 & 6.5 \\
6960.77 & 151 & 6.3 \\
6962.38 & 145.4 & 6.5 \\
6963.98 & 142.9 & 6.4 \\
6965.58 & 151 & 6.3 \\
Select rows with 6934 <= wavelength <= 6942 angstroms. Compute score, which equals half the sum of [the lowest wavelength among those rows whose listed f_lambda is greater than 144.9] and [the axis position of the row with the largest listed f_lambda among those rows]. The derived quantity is 6935.2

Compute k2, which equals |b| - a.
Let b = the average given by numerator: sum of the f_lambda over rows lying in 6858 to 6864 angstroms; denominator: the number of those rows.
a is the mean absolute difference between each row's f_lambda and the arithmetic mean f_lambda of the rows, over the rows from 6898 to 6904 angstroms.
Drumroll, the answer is 135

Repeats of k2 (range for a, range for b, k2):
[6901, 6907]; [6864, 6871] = 143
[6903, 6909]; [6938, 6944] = 140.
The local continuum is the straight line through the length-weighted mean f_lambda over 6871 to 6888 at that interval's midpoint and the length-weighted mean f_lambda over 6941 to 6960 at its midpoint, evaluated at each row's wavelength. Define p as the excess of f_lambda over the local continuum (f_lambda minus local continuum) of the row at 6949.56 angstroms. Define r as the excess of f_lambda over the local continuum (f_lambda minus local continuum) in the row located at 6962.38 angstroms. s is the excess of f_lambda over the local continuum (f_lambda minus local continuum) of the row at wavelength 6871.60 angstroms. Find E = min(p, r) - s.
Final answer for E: 0.4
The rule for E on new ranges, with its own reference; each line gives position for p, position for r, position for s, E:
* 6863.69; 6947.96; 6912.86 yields -7.8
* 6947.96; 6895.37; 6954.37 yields -8.3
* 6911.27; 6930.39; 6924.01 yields -10.8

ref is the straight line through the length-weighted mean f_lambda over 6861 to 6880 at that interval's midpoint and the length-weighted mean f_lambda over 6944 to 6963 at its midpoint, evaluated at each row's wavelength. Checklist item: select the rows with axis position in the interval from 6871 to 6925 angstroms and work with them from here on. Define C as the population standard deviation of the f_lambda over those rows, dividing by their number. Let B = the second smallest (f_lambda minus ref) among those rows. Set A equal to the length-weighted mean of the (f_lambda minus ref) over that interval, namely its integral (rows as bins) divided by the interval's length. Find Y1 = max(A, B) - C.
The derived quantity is -8.0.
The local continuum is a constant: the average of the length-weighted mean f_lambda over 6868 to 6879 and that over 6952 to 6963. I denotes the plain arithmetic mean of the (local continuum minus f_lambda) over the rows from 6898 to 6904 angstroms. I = 1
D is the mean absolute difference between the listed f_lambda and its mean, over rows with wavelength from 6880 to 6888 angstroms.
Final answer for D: 4.64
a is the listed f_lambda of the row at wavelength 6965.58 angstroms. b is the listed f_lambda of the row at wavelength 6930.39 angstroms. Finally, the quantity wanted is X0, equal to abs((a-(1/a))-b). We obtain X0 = 7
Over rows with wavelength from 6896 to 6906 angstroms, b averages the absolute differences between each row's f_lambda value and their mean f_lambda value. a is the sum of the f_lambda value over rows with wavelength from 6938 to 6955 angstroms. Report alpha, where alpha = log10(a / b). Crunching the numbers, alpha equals 2.50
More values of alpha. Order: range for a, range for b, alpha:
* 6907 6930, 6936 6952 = 2.64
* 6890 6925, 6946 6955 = 2.84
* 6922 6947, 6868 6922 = 2.64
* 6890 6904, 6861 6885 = 2.22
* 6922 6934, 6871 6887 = 2.24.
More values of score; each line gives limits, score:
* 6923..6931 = 6927.2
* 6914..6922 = 6919.2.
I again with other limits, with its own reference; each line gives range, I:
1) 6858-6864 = 4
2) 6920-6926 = 4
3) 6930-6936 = -8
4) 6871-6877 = -3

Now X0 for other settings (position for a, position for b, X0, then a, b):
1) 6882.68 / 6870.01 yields 7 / 138.3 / 131.7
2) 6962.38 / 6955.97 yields 8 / 145.4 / 137.6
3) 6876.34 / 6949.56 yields 3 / 148.6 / 145.6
